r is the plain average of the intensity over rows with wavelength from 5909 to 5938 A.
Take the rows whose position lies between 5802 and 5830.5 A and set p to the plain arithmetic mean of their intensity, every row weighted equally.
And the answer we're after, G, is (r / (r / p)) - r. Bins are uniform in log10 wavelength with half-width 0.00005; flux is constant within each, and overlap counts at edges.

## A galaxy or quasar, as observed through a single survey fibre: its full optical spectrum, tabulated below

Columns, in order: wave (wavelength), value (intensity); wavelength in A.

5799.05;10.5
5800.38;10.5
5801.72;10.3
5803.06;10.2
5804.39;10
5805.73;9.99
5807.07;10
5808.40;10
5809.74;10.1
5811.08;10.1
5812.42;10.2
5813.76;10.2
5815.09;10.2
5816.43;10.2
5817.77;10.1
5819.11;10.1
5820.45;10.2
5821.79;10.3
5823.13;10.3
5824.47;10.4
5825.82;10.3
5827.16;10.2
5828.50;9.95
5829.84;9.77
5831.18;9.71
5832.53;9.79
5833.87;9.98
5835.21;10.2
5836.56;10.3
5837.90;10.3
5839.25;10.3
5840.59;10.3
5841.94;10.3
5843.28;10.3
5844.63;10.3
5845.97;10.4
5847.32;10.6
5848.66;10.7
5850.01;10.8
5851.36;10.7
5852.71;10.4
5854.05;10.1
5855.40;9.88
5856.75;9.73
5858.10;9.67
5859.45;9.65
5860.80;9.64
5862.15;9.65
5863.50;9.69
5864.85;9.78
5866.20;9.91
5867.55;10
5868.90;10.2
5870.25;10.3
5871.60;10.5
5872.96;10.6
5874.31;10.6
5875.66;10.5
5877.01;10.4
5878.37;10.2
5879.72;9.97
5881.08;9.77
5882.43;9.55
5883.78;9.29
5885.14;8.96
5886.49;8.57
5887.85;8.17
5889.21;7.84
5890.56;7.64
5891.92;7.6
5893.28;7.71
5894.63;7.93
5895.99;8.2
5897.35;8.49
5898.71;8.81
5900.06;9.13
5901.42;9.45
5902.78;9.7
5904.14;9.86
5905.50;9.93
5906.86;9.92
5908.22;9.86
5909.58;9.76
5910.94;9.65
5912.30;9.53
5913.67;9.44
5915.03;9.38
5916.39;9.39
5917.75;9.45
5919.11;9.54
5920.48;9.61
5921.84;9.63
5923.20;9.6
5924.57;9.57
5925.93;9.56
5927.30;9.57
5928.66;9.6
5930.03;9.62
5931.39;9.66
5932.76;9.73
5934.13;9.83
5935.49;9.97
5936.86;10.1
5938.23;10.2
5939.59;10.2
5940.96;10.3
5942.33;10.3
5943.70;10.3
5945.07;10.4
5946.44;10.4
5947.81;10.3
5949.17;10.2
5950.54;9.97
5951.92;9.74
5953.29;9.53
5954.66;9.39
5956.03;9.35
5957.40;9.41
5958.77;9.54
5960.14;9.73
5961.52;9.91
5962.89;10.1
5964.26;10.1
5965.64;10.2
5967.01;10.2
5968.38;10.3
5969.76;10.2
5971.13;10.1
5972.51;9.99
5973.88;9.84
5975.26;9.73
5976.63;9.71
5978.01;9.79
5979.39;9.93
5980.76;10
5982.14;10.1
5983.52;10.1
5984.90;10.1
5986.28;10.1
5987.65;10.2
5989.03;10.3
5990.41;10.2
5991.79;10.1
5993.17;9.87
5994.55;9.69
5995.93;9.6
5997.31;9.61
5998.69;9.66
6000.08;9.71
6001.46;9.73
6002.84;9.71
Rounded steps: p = 10.1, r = 9.6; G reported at 0.5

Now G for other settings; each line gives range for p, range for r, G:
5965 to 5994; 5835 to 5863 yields -0.2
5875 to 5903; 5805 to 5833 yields -1.2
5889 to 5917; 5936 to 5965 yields -1.0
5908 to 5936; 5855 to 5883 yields -0.4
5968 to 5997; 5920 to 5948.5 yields 0.1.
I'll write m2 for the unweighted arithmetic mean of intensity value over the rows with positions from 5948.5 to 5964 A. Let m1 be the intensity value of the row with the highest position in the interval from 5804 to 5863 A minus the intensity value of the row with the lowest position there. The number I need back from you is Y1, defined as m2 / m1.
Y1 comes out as -28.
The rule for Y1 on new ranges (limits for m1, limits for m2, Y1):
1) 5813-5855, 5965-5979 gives -100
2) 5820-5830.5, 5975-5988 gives -23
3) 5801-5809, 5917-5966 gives -33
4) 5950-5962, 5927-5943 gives -165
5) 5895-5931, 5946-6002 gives 7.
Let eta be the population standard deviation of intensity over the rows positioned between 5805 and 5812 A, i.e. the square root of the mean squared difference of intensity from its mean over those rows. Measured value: 0.05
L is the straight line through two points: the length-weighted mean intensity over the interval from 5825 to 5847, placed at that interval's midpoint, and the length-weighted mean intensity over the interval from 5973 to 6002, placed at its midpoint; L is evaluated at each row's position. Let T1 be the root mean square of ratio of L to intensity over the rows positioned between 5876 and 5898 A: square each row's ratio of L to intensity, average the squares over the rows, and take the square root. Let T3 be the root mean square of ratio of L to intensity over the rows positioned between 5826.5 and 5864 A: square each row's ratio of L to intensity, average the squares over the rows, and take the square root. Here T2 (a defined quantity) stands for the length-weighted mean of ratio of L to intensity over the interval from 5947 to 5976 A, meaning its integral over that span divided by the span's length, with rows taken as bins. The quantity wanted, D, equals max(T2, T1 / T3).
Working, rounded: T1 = 1.17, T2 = 1.01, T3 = 1.00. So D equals 1.16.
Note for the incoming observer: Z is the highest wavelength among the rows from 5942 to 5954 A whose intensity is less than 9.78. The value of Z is 5953.29 A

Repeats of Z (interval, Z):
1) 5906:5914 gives 5913.67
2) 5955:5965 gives 5960.14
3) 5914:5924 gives 5923.20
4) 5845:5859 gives 5858.10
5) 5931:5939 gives 5932.76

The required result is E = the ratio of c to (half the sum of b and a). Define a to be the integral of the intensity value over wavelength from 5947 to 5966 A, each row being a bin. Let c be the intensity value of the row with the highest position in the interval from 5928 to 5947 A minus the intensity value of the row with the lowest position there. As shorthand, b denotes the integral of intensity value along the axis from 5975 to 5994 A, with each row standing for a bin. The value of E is 0.0042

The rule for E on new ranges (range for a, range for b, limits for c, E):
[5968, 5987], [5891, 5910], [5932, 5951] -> 0.0013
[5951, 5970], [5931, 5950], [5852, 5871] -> -0.0005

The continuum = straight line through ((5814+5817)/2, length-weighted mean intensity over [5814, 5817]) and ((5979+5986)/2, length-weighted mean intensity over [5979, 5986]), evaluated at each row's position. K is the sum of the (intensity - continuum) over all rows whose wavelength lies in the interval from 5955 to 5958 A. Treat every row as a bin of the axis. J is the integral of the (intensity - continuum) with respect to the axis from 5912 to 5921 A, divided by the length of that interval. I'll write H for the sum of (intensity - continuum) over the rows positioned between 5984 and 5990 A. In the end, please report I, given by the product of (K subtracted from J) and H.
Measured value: 0.4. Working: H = 0.5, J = -0.6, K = -1.4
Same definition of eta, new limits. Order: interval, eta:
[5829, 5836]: 0.18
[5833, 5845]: 0.10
